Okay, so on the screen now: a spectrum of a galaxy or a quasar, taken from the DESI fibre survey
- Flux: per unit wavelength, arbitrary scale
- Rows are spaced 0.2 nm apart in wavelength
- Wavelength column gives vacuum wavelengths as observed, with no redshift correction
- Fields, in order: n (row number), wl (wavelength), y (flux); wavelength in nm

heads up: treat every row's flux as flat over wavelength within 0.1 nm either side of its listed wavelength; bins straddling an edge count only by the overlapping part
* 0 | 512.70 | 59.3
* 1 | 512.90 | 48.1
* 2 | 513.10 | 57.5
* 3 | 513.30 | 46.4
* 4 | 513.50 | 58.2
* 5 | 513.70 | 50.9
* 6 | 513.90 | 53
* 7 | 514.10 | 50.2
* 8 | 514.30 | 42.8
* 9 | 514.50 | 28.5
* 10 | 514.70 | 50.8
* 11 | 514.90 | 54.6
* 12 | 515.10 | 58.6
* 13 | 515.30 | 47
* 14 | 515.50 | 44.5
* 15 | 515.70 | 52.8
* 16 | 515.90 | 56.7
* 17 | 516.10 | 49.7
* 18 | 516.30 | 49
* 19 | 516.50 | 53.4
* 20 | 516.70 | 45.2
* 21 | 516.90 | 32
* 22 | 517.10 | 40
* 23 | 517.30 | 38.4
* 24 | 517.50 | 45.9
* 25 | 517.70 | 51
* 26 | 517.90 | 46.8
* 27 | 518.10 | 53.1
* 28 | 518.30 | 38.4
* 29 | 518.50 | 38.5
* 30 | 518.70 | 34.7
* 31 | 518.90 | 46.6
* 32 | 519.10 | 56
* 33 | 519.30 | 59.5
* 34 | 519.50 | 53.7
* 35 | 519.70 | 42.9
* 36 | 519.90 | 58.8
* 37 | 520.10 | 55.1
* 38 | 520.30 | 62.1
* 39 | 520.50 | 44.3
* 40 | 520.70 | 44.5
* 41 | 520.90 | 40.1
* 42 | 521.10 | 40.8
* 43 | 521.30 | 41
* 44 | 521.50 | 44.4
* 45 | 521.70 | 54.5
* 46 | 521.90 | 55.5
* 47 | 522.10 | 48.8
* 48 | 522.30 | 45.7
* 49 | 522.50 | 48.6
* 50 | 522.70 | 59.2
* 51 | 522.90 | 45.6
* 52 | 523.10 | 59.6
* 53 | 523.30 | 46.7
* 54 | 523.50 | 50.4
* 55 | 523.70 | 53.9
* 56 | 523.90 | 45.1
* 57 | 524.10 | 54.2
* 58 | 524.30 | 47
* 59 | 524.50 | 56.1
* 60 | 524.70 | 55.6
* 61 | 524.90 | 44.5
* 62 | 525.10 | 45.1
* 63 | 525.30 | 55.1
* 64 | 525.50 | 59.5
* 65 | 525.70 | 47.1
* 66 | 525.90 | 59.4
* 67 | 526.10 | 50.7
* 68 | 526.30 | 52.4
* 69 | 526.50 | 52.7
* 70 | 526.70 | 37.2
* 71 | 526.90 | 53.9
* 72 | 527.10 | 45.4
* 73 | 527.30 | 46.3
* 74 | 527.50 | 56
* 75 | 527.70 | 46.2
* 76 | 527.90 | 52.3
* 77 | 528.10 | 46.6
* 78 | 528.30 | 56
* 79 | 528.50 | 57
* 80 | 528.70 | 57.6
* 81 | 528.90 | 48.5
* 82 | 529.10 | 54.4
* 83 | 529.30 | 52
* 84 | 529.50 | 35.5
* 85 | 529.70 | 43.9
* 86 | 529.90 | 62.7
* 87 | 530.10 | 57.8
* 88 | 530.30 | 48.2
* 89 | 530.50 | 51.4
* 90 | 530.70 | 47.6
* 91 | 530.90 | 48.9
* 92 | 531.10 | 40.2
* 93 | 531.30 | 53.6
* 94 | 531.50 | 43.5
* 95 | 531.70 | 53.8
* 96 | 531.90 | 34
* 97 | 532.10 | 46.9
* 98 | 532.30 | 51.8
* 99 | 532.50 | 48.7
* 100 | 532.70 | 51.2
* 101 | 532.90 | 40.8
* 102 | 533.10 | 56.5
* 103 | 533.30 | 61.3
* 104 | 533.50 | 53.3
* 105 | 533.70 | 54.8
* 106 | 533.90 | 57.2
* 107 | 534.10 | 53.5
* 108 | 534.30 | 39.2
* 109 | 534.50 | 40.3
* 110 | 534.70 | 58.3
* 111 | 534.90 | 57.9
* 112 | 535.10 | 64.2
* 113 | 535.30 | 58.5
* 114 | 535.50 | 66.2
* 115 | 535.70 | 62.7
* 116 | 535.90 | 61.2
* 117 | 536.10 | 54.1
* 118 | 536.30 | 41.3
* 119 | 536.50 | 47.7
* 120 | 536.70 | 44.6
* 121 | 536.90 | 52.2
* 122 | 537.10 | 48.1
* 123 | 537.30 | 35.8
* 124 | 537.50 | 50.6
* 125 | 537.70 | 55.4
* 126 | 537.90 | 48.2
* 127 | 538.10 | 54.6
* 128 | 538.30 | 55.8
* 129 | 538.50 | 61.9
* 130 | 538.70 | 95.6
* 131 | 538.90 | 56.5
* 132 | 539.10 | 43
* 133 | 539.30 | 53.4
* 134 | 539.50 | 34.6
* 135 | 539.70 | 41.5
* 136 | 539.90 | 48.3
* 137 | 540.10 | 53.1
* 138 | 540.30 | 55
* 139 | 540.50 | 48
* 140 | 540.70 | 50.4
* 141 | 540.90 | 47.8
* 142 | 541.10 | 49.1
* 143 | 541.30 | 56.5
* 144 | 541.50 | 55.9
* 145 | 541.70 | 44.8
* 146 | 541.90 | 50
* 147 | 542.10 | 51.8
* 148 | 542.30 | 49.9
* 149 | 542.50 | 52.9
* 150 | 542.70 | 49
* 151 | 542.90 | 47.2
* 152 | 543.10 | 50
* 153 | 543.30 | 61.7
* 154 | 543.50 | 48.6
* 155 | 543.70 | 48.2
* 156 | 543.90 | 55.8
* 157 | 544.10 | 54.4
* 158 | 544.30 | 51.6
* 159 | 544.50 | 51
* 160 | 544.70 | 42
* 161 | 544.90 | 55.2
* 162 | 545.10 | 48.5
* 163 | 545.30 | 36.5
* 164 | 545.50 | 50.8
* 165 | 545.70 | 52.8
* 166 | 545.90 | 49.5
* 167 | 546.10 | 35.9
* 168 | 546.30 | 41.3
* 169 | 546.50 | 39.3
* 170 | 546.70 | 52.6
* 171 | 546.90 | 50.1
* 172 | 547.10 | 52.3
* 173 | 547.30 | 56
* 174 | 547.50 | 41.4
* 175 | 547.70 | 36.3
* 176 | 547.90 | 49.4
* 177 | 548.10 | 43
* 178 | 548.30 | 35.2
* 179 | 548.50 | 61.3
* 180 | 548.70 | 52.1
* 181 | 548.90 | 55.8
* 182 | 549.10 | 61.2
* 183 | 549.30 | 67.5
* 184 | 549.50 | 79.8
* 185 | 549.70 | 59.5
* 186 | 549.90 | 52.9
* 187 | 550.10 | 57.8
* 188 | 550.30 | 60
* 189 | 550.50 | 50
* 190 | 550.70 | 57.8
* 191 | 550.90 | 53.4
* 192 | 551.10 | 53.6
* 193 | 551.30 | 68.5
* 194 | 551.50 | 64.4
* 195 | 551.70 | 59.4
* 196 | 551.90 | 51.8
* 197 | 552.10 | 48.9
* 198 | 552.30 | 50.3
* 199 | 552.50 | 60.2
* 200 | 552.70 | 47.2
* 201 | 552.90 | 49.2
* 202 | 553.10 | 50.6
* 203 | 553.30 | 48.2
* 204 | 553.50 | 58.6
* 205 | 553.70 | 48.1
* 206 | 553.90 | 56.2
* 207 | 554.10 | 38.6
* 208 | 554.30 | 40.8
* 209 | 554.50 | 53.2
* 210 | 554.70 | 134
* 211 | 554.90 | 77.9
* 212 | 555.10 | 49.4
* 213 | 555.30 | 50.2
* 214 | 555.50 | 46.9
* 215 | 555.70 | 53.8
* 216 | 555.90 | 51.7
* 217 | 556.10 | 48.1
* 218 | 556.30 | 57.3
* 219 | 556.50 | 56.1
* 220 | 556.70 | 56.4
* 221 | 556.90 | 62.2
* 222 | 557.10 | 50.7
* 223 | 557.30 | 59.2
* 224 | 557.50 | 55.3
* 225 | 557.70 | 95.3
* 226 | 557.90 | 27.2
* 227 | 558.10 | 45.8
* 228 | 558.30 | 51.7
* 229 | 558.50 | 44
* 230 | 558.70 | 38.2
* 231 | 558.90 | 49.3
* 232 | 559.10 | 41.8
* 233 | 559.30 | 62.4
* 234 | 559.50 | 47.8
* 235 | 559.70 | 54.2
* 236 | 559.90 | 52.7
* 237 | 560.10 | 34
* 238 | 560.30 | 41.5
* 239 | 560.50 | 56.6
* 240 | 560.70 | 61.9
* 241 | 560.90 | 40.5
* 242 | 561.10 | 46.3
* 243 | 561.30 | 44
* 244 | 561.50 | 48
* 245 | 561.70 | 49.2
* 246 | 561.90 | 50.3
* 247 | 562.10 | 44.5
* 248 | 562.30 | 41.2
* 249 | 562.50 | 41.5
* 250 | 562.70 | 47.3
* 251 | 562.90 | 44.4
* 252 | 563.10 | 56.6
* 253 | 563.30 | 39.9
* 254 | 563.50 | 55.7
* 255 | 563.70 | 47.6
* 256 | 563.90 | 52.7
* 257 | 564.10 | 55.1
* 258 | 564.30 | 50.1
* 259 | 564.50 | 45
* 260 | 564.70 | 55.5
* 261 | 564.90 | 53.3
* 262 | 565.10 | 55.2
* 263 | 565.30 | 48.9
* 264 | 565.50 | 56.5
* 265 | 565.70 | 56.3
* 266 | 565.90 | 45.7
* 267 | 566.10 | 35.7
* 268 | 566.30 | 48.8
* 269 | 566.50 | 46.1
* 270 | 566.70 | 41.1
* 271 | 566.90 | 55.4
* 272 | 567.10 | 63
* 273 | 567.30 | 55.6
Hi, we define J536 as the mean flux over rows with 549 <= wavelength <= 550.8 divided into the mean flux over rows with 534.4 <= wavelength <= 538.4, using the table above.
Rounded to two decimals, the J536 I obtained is 0.87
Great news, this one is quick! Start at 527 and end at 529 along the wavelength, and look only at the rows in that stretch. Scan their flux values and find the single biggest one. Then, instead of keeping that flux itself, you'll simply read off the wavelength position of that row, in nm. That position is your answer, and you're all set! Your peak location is 528.70 nm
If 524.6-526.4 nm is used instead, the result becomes 525.50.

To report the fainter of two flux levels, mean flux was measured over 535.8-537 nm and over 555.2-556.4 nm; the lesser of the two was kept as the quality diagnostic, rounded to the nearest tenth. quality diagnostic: 50.2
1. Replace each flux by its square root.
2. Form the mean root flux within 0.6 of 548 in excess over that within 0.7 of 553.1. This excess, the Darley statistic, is -0.55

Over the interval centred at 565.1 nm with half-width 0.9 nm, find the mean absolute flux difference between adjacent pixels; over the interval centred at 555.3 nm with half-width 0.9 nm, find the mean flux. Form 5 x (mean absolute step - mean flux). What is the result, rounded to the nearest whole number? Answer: -286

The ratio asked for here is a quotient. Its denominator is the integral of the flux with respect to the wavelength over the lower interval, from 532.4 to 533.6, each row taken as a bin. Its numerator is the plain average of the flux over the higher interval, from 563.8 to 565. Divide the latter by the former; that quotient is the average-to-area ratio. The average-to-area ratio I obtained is 0.83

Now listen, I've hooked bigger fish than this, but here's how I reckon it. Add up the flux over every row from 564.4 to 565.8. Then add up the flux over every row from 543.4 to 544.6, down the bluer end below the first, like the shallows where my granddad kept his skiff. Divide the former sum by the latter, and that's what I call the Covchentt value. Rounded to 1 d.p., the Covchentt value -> 1.2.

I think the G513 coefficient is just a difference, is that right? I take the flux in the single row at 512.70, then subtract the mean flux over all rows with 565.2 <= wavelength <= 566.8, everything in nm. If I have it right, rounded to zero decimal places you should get 12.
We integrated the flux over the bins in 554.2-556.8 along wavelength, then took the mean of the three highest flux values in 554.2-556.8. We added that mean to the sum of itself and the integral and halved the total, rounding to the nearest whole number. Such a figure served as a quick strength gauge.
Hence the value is 167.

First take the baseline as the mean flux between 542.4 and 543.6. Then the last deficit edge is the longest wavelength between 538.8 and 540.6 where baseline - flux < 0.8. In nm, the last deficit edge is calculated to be 540.30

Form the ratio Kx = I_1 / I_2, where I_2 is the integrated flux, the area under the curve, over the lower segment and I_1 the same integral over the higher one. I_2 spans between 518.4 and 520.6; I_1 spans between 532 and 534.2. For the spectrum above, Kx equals 1.04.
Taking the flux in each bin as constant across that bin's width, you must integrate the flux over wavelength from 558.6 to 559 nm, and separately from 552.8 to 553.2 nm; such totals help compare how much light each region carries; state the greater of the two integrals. 20.0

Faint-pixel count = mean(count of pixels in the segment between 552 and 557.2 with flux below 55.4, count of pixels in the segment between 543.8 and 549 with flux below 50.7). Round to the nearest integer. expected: 15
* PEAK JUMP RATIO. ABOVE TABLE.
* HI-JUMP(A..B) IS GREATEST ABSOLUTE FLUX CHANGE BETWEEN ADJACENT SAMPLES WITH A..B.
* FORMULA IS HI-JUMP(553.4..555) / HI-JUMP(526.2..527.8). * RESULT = 4.8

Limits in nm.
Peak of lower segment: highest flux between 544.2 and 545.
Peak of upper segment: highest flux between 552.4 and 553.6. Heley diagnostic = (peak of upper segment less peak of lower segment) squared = 25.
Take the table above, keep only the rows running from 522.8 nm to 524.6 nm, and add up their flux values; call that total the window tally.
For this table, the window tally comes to 459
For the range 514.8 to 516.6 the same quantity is 466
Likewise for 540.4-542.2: 454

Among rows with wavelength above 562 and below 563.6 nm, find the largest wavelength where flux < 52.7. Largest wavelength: 563.30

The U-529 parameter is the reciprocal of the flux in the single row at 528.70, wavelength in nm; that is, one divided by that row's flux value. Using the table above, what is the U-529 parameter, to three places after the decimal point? 0.017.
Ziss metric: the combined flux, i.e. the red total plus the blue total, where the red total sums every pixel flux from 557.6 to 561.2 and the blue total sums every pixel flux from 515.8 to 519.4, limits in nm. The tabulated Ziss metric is 1726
